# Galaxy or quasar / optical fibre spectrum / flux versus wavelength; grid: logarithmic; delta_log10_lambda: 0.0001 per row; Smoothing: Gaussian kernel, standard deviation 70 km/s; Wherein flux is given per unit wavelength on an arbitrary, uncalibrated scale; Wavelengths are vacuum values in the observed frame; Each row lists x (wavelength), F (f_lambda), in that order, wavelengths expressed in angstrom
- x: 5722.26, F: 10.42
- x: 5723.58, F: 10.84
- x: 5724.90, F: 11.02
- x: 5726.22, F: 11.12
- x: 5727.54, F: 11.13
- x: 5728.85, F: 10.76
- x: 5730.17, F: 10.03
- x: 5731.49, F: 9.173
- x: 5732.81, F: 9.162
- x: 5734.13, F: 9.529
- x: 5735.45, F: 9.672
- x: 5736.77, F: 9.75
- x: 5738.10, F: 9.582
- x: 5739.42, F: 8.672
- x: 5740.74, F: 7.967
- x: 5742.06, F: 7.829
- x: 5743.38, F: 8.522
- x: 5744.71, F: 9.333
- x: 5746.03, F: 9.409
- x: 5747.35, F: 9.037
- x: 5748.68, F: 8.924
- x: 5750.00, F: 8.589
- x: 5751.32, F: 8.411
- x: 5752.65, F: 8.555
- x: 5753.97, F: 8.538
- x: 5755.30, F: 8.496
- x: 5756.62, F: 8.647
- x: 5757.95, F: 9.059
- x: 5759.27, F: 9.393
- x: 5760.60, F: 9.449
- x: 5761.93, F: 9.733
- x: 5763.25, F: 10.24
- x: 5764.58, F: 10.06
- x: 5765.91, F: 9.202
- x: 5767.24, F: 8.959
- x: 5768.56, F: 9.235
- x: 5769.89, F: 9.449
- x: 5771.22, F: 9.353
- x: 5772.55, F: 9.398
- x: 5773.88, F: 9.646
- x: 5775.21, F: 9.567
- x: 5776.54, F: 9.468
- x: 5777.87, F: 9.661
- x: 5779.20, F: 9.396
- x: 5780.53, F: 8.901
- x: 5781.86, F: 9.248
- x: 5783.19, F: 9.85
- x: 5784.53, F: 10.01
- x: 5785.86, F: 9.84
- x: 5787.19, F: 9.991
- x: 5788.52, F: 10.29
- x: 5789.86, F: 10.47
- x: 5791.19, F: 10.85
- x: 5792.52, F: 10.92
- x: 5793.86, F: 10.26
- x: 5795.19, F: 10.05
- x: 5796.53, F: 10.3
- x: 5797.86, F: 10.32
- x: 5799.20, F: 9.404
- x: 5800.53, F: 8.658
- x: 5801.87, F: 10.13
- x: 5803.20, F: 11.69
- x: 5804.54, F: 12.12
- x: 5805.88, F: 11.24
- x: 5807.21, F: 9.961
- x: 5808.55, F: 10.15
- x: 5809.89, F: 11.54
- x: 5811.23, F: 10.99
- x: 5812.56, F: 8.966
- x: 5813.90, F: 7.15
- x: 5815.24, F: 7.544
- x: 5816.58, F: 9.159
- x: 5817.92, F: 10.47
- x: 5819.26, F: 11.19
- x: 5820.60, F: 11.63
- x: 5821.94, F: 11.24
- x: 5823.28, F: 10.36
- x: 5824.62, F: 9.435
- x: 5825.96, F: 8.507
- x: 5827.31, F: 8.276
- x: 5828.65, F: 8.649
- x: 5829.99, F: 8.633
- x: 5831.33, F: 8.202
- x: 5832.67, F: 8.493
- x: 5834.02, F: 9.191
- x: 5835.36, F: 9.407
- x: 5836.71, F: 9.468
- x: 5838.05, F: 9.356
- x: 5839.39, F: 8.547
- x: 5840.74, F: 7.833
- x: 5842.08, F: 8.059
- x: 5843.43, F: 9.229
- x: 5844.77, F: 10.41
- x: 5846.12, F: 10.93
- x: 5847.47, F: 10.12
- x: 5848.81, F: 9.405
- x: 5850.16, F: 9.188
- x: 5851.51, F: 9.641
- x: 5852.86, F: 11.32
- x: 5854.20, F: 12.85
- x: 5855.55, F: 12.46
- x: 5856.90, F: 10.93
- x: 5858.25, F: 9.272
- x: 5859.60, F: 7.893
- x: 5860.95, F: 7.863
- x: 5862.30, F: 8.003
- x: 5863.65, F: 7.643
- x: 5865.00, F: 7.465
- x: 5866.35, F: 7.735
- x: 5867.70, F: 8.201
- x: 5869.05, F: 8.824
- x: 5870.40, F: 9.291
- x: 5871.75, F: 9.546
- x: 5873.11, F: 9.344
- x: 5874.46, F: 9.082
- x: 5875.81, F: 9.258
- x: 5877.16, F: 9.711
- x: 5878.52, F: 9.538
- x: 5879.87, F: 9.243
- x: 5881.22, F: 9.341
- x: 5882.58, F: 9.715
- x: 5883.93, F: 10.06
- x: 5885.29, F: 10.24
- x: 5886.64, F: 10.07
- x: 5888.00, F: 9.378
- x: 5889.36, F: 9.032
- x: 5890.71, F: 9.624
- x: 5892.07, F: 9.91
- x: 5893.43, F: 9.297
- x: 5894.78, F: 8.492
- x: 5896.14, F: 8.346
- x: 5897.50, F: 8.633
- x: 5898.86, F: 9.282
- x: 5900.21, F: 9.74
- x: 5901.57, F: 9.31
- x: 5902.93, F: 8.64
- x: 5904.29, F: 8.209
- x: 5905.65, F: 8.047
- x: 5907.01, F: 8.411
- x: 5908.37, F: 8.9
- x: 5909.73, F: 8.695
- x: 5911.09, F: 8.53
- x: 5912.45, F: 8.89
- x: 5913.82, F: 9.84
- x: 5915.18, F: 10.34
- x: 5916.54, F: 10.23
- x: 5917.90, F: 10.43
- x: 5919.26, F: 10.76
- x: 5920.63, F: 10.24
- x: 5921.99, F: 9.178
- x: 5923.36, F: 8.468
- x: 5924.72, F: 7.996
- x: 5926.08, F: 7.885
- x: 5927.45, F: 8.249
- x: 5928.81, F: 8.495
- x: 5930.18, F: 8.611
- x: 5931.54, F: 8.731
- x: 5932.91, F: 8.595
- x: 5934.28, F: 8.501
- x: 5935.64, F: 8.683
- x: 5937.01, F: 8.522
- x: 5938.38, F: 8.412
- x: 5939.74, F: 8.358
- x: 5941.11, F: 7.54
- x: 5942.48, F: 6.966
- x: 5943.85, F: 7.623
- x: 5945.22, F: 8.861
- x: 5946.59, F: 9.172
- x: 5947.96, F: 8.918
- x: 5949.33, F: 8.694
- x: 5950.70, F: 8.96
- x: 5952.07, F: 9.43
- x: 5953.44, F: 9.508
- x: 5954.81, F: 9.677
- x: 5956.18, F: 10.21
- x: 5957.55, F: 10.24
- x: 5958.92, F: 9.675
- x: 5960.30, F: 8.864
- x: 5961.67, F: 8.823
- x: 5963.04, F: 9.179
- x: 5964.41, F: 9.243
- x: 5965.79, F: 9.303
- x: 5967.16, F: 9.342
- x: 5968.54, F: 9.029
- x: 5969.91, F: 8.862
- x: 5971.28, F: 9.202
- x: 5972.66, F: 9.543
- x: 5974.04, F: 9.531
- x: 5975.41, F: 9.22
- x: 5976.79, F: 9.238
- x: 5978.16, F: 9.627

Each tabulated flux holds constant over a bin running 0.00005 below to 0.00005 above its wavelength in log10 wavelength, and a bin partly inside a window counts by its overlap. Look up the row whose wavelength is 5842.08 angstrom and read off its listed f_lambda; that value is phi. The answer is 8.059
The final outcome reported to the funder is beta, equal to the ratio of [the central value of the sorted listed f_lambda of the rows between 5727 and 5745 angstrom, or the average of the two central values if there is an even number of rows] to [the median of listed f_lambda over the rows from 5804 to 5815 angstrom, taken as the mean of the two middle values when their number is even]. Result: 0.89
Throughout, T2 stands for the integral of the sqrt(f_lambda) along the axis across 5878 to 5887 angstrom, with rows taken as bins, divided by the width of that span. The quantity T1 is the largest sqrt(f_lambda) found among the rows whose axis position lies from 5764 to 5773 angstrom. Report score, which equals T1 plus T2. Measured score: 6.3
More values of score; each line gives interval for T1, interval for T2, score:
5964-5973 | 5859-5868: 5.9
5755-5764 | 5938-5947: 6.0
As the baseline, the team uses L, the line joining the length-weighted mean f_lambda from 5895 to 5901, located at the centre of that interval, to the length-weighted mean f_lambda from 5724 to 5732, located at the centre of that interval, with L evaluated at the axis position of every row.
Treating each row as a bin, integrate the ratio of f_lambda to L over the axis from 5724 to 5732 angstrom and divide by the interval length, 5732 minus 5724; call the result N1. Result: 1.00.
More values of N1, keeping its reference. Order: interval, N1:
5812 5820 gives 0.93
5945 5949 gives 1.05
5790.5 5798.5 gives 1.05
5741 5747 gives 0.84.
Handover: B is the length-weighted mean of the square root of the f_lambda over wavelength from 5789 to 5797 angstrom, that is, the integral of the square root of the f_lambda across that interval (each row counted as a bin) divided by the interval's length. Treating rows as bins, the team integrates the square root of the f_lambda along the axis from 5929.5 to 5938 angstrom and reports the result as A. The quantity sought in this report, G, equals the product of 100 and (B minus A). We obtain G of -2169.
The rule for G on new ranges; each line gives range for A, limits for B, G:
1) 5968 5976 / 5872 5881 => -2126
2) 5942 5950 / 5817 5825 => -1989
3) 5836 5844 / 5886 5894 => -2055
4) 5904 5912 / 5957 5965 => -2026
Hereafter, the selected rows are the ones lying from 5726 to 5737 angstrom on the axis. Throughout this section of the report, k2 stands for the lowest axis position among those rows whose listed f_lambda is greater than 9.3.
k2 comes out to 5726.22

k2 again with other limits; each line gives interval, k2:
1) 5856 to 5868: 5856.90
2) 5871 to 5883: 5871.75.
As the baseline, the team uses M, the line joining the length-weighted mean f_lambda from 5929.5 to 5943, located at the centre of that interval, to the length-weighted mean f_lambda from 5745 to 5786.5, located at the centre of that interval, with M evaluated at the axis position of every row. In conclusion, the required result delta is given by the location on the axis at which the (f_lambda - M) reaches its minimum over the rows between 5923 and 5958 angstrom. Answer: 5942.48 angstrom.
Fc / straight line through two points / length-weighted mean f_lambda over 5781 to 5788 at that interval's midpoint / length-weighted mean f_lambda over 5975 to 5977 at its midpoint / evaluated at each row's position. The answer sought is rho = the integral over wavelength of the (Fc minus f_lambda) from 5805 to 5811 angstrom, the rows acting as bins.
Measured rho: -7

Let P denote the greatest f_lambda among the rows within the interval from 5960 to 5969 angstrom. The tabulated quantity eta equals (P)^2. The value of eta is 87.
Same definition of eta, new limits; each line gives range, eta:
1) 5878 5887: 105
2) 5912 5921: 116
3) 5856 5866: 119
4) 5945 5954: 90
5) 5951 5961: 105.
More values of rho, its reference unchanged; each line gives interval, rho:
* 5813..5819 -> 5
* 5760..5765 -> 0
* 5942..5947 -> 6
